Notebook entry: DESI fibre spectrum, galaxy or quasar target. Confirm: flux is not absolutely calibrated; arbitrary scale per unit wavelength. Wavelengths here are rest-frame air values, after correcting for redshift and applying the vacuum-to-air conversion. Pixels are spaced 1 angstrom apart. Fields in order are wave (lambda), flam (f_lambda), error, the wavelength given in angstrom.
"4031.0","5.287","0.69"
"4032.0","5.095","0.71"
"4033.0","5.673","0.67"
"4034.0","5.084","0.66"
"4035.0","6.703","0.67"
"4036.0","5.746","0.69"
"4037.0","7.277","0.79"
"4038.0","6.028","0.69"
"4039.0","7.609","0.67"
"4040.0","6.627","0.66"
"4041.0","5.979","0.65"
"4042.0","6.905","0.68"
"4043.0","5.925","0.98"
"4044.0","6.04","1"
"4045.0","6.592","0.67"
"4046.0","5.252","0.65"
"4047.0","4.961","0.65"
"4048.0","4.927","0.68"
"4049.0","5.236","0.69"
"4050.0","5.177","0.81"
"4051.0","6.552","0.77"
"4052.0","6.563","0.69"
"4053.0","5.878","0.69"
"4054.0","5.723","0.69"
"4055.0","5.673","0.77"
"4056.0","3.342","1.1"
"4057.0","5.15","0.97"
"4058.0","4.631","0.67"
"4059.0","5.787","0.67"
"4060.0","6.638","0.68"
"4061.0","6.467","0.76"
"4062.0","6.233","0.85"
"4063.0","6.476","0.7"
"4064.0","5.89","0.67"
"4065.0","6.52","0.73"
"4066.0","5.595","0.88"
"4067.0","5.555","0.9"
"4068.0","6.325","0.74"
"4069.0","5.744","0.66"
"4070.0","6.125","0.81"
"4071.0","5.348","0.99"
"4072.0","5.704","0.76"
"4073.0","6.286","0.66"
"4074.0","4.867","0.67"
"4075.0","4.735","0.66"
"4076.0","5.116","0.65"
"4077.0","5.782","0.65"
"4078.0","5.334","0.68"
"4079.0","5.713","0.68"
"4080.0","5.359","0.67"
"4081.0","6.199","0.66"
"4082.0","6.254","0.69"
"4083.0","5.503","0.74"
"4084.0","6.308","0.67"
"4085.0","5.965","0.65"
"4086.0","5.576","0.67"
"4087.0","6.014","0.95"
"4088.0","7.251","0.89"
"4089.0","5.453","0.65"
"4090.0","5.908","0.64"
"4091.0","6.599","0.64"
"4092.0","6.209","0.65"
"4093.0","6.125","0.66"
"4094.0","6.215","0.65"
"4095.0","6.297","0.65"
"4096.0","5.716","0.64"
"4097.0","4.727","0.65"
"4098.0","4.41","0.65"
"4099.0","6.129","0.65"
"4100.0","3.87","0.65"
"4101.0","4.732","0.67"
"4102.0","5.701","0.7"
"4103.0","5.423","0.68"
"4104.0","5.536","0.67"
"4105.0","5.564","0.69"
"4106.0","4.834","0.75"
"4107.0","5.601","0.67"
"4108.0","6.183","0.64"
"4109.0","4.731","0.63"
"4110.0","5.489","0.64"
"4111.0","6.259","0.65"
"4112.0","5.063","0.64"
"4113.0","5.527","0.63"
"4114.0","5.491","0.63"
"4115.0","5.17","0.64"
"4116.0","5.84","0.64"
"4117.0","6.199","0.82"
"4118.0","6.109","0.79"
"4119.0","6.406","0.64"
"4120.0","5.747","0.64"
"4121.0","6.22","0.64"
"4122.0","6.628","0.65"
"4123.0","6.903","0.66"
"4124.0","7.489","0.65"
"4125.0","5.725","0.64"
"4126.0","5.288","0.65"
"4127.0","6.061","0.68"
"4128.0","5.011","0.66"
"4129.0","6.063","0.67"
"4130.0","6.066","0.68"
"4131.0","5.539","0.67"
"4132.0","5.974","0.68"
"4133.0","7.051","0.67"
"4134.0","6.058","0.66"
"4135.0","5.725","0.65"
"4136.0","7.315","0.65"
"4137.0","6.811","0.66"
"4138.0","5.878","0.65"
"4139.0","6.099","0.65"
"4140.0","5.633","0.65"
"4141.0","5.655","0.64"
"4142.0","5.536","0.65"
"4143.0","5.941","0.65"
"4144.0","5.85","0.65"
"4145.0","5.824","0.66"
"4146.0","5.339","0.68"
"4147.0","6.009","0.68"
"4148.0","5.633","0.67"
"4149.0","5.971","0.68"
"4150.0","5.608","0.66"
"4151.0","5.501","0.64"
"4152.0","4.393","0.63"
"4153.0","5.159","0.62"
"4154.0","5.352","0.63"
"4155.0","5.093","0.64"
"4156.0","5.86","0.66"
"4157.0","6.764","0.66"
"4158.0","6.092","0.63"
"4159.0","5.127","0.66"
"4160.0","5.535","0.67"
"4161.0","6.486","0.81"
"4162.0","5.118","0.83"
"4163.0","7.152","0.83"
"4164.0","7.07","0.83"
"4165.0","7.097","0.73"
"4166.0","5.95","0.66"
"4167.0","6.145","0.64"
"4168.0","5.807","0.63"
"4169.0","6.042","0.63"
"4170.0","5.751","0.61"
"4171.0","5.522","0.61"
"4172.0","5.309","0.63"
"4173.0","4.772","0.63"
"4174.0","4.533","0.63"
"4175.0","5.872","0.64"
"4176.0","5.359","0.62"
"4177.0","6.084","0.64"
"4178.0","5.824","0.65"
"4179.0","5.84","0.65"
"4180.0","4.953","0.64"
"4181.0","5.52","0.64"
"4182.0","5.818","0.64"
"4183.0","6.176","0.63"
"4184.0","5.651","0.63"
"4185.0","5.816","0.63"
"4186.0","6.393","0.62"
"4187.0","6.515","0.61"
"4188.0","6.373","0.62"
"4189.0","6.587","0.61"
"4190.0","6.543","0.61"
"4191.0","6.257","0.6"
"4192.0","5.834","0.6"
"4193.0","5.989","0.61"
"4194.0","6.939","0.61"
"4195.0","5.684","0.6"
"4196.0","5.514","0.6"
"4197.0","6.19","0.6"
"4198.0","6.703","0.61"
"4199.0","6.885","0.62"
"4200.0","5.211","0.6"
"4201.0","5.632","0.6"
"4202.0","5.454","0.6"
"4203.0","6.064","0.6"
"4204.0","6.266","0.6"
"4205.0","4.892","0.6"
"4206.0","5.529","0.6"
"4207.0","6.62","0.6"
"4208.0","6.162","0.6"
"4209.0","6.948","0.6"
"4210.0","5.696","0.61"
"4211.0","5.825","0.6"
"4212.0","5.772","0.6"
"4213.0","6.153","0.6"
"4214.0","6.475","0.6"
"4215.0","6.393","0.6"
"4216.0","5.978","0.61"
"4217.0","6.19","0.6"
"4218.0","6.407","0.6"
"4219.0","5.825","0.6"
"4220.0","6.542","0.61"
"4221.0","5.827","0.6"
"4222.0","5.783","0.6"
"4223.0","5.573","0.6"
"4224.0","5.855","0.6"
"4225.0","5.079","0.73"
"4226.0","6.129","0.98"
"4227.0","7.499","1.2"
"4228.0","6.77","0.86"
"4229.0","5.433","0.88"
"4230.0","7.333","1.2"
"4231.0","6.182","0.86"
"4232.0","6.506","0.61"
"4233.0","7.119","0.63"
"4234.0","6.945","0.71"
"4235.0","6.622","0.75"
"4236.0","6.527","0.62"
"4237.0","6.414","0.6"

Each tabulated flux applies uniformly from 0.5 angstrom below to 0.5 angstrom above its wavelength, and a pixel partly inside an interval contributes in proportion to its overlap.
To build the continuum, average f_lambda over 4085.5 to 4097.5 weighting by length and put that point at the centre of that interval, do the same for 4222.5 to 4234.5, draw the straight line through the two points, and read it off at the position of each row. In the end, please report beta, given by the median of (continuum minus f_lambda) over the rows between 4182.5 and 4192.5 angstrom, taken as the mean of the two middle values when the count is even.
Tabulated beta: 0.0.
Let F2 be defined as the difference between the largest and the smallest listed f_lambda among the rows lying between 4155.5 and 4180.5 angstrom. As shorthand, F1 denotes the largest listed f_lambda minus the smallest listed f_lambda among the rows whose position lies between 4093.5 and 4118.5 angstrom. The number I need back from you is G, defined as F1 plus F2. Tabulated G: 5.0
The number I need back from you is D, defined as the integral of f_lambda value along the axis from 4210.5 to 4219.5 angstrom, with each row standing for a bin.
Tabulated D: 55.0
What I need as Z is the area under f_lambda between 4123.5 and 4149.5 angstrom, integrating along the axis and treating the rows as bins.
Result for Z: 156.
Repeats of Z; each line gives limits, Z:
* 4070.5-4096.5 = 152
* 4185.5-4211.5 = 159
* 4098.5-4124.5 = 149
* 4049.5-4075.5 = 149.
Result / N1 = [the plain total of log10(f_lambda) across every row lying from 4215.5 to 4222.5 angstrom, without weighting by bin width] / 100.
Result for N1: 0.0548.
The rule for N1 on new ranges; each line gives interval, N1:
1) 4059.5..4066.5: 0.0557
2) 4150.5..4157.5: 0.0513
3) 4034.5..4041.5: 0.0571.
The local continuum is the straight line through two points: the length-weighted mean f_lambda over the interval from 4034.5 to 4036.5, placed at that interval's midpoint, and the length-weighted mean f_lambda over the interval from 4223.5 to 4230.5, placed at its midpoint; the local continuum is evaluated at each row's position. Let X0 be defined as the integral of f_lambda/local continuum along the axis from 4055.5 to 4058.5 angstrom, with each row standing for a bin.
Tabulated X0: 2.11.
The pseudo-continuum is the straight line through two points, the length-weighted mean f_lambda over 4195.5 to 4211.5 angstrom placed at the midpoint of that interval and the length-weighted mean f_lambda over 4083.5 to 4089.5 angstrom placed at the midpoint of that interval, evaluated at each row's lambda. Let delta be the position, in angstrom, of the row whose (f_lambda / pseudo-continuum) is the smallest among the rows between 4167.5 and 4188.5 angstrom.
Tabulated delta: 4174.0 angstrom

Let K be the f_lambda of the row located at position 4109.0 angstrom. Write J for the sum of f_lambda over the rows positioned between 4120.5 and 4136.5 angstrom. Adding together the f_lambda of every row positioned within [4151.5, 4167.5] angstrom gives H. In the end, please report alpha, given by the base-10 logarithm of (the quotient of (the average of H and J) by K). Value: 1.31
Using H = 94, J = 99.1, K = 4.731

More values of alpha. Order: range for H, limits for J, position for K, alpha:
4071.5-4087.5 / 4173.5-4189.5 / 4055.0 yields 1.21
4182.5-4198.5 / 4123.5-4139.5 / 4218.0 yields 1.19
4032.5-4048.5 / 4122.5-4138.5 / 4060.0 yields 1.17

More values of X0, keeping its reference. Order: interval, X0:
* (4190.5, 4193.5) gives 2.88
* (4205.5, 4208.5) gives 2.91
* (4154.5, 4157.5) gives 2.82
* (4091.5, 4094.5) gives 2.97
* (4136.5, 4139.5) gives 3.00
